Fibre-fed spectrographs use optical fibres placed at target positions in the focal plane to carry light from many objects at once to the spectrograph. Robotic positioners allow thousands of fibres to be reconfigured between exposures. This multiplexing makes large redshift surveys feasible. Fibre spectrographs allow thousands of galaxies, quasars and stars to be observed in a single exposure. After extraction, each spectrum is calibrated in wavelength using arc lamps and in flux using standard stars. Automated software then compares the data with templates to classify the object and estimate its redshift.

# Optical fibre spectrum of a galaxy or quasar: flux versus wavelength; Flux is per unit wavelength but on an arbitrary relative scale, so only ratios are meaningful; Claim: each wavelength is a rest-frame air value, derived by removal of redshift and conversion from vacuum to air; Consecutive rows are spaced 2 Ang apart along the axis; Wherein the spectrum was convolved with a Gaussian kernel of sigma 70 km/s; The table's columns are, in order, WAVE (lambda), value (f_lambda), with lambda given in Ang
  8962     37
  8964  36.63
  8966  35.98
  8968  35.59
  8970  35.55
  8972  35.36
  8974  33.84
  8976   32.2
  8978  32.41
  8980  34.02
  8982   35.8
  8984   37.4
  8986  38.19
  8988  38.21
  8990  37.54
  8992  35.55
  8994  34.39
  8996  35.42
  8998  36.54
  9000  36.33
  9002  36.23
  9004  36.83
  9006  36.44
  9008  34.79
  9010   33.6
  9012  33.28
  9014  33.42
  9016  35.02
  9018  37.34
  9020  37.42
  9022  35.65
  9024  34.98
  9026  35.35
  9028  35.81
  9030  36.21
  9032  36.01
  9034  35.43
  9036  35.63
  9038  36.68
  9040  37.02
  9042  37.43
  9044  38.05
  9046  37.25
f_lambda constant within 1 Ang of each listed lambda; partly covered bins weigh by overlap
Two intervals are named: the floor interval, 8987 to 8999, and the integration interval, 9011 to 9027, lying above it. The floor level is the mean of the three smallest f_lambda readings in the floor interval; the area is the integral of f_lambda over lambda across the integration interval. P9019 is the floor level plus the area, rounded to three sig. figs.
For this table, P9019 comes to 600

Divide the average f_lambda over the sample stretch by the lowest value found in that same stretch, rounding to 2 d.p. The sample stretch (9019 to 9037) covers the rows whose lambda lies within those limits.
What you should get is 1.02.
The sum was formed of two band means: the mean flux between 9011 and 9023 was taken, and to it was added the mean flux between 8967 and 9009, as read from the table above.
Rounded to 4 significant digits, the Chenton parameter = 71.00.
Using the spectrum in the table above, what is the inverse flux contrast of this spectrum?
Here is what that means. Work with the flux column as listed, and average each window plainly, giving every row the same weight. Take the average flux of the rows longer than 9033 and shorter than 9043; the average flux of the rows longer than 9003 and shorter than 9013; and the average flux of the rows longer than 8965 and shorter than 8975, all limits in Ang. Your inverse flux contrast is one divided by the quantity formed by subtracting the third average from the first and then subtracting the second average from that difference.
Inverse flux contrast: -0.0296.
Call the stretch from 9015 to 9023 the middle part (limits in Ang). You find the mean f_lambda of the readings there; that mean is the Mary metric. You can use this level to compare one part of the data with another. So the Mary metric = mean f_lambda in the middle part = 36.4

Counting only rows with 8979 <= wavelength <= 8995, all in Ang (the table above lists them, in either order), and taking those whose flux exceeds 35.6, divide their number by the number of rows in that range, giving 0.6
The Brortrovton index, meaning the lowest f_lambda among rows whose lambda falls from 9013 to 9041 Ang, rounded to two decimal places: 33.42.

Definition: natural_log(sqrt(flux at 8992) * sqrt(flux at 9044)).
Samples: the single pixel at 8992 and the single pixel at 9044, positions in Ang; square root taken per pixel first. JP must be 3.60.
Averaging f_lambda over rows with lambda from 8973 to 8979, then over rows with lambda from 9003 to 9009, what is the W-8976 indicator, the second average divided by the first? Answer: 1.10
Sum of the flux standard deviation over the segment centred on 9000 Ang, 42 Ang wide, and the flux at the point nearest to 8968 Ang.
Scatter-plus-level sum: 37.1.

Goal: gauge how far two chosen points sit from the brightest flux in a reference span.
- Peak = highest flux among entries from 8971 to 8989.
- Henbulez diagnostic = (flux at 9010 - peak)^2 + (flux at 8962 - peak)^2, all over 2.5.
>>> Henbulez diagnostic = 9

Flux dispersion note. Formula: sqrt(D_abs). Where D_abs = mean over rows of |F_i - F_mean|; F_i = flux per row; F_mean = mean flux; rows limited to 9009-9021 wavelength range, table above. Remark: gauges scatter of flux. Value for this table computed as 1.26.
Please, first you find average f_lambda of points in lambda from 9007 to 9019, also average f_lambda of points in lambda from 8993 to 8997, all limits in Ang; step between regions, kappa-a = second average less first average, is 0.3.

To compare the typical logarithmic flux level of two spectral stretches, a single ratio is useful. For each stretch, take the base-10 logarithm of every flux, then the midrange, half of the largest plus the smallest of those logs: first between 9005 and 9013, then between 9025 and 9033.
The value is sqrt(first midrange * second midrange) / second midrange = 0.996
